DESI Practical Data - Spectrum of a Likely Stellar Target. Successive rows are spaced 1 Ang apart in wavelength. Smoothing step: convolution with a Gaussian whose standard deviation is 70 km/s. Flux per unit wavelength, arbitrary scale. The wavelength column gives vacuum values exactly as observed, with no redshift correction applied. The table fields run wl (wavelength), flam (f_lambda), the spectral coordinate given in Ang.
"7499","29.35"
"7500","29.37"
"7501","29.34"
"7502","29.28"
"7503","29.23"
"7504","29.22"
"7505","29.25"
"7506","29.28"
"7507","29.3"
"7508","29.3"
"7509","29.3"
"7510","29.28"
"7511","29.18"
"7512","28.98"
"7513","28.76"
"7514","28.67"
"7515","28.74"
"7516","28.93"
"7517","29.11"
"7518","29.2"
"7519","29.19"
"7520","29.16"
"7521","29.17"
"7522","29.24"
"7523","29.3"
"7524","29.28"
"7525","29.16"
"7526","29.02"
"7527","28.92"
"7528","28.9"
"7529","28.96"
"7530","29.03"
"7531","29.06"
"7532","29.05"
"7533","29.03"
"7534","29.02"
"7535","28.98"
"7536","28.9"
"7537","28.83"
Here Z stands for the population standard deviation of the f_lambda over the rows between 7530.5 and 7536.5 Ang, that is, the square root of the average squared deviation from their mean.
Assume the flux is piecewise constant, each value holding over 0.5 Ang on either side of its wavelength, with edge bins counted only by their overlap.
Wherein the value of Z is 0.054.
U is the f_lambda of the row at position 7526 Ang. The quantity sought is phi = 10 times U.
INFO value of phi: 290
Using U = 29.02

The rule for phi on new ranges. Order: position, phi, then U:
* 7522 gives 292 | 29.24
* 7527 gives 289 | 28.92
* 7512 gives 290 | 28.98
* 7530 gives 290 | 29.03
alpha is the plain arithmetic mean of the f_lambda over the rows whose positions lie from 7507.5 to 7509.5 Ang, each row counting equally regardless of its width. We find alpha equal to 29.3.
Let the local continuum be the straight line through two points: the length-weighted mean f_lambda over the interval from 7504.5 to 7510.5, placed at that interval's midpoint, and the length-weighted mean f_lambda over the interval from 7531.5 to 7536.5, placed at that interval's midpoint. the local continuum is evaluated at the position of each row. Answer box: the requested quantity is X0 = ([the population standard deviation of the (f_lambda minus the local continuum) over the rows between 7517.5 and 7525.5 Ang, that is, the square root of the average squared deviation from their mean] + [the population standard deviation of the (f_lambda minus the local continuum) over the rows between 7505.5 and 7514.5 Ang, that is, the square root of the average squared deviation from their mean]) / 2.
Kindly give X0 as 0.138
